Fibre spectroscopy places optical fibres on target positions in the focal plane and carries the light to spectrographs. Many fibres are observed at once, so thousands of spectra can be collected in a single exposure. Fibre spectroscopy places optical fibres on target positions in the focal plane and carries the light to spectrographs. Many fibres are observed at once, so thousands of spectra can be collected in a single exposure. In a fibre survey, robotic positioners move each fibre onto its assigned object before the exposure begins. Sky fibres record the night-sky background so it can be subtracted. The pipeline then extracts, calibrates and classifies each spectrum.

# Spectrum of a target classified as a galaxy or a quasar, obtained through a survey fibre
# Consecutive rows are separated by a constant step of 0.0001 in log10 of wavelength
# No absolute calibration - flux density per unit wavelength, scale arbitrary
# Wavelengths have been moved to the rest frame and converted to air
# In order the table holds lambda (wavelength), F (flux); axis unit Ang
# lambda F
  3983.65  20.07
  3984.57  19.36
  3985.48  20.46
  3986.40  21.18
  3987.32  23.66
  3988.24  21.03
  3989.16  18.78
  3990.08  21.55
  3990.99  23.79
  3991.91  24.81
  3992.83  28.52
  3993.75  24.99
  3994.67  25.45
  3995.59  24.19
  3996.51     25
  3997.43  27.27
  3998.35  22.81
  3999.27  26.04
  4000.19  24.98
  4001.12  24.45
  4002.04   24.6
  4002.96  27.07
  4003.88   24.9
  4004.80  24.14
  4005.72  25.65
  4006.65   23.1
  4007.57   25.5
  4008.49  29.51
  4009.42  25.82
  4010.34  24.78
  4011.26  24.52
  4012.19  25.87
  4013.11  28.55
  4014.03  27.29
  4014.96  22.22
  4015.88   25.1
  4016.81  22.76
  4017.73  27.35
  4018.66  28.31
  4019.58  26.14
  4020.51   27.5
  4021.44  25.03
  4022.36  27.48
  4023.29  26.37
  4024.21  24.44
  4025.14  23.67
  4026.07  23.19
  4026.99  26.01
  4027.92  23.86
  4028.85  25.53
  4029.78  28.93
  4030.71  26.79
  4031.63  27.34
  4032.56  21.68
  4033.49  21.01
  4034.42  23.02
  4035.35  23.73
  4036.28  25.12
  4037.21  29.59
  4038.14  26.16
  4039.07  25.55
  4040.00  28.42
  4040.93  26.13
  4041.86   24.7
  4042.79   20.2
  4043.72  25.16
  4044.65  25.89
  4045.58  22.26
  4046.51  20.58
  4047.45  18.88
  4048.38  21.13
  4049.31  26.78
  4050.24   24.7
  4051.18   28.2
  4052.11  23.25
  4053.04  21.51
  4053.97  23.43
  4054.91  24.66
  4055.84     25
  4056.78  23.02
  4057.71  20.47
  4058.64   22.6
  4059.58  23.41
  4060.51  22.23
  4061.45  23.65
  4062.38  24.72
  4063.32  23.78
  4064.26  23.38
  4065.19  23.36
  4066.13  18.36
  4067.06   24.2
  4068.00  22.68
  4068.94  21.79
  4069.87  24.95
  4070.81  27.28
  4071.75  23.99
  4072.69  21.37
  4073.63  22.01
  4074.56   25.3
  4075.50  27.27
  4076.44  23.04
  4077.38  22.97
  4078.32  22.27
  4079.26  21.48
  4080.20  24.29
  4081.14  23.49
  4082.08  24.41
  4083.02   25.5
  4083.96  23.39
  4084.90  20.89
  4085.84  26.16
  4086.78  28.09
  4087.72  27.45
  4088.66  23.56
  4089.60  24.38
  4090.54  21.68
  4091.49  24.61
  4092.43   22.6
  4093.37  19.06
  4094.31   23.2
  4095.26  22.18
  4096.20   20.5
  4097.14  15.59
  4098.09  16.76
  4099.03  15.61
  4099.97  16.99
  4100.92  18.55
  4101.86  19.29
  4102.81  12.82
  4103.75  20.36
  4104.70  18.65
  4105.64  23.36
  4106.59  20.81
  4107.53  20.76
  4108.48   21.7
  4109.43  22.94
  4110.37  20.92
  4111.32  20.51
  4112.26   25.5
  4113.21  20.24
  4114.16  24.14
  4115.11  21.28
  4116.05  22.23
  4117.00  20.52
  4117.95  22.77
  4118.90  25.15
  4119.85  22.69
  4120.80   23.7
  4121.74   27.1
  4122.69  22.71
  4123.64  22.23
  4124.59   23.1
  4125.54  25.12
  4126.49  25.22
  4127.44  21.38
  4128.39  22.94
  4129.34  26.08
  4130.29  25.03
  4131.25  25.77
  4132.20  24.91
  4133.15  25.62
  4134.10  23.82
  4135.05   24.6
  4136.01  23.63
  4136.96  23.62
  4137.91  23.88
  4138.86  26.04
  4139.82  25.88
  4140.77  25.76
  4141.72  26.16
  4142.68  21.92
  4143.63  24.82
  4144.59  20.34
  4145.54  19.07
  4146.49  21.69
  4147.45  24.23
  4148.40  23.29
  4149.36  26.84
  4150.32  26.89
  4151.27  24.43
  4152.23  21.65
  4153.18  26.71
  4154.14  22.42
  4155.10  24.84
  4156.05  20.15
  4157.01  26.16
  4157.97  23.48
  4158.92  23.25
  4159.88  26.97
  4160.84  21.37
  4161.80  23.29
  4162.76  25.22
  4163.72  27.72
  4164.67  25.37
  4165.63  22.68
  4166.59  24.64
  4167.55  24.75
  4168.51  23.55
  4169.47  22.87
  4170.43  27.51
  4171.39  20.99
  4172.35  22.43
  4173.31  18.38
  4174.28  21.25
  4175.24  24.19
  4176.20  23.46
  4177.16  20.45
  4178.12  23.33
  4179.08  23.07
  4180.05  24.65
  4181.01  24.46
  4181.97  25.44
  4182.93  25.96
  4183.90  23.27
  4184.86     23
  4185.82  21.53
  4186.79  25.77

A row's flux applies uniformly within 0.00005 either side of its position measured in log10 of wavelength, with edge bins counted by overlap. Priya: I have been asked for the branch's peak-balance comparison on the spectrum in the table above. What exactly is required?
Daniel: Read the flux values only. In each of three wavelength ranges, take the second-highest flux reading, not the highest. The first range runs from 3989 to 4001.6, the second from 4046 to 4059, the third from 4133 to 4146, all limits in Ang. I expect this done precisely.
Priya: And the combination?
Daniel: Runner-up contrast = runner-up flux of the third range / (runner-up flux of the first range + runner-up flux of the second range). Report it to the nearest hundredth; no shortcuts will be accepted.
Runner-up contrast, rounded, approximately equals 0.48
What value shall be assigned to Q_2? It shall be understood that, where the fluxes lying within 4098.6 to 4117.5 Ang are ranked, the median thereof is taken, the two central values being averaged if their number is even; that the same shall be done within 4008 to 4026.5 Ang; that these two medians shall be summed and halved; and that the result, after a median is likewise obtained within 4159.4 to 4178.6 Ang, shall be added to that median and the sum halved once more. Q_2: 23.3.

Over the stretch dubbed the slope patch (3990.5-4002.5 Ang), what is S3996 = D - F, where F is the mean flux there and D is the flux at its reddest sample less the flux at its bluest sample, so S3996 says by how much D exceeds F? -24.3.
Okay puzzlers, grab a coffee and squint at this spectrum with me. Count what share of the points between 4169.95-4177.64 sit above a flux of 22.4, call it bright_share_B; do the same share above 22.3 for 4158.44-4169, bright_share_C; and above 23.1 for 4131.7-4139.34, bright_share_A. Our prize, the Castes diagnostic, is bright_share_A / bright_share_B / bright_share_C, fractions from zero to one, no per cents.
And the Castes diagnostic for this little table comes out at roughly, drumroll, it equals 2.2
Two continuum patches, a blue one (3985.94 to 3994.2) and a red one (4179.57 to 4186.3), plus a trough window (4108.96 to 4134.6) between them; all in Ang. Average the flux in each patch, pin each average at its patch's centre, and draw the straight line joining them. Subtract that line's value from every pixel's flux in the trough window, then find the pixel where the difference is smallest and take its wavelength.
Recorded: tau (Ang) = 4113.21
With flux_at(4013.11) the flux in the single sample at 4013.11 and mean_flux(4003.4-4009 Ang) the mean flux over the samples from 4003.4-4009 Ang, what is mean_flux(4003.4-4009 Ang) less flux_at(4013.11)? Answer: -3.1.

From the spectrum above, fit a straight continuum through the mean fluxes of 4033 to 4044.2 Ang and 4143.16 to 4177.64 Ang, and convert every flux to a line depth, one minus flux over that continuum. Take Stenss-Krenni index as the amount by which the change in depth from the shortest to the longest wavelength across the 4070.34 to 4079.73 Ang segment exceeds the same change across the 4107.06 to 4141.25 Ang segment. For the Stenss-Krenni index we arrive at 0.46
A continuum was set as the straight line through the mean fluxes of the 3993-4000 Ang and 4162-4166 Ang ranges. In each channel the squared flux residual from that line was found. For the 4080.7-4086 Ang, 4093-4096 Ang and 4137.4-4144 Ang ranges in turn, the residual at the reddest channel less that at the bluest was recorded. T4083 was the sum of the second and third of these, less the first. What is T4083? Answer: -28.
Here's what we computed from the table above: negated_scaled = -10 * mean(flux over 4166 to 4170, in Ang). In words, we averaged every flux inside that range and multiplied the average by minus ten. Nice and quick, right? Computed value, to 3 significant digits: -240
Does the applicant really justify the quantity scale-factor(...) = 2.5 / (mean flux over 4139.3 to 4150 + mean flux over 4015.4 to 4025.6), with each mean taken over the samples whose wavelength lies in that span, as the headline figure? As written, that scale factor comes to 0.0505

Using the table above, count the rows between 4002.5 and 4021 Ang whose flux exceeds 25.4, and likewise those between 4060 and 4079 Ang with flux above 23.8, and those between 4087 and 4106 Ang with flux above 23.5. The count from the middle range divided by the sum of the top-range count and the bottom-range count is 0.44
